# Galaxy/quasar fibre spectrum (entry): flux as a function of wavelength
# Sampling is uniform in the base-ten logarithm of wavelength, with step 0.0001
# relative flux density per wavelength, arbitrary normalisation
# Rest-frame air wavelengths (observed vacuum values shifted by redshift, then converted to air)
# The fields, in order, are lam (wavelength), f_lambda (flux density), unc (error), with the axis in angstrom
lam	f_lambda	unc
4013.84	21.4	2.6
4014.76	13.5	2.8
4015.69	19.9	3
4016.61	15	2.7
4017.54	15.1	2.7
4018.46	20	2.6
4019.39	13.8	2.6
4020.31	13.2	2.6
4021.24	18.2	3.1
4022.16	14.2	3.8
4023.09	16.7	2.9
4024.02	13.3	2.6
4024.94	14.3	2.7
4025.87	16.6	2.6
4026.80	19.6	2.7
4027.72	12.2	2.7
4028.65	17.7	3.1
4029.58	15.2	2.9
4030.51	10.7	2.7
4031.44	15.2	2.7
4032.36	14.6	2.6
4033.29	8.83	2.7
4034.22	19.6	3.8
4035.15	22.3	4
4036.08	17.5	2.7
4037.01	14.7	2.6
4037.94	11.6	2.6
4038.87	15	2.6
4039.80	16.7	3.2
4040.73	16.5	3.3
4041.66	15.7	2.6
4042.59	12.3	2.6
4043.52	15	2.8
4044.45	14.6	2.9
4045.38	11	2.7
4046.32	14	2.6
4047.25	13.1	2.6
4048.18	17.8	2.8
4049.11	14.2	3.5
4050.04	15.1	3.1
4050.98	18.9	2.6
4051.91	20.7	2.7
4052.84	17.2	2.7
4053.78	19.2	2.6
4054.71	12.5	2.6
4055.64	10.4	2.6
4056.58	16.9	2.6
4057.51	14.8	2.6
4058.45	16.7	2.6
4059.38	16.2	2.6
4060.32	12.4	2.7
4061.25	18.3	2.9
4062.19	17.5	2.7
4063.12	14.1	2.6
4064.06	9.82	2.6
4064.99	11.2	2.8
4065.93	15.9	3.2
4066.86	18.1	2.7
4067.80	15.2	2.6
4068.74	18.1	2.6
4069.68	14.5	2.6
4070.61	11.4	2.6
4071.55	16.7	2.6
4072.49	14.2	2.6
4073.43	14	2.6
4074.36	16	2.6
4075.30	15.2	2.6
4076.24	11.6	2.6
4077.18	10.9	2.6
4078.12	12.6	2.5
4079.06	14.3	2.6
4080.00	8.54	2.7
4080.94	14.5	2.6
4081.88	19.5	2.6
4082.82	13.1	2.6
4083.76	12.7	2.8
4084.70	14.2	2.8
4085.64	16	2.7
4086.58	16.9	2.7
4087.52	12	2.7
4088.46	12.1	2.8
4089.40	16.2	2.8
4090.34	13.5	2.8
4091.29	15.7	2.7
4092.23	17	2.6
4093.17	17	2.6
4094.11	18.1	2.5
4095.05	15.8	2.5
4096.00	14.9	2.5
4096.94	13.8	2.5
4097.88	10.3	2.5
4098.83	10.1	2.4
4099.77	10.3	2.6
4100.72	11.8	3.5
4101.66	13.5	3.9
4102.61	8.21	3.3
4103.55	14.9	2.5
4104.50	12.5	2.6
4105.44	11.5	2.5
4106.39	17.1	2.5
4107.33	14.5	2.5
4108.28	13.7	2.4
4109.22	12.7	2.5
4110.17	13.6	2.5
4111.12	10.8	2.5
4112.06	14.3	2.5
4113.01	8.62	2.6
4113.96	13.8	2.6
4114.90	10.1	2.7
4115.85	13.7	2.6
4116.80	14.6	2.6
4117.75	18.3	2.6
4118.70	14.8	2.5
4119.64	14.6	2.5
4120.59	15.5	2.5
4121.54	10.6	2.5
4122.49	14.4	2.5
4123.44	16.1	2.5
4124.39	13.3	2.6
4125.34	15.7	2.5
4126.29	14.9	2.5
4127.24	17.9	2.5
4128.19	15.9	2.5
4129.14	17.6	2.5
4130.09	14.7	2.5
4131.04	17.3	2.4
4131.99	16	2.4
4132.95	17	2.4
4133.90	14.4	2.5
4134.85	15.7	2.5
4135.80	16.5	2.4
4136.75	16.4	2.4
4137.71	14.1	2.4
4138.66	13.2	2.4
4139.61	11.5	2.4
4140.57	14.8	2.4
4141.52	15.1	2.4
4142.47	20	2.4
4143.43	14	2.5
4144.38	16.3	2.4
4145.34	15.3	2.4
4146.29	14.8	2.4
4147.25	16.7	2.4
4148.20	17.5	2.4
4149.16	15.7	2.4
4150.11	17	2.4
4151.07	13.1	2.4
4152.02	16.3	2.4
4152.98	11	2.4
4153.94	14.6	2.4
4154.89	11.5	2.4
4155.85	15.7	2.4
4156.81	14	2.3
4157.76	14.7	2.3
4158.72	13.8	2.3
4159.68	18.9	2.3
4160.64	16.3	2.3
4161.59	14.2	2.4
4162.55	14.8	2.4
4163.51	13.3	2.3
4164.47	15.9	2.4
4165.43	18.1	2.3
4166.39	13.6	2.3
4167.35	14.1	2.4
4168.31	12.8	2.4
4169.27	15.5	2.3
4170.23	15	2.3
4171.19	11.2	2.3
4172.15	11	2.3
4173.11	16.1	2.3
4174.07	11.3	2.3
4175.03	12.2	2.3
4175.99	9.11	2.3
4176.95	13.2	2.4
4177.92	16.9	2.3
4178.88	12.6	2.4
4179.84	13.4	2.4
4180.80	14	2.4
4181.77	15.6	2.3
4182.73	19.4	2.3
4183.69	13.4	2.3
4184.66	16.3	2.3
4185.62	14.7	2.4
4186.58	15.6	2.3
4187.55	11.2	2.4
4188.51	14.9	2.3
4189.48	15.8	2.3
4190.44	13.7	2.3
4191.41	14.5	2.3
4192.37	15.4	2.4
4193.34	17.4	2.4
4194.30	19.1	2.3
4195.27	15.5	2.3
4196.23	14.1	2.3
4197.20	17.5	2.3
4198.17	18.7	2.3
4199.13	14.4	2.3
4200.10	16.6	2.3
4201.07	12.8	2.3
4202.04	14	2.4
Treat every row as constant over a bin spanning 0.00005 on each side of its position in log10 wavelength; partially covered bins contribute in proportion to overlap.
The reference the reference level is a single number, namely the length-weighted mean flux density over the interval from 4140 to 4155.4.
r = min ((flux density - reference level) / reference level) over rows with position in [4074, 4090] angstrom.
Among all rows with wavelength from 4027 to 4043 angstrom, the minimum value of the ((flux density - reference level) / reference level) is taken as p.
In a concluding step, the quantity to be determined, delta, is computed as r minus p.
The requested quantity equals 0.0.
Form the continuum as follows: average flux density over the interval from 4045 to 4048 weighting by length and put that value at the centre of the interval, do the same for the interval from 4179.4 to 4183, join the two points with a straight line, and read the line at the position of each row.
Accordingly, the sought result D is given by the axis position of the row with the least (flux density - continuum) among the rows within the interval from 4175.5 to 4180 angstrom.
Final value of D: 4175.99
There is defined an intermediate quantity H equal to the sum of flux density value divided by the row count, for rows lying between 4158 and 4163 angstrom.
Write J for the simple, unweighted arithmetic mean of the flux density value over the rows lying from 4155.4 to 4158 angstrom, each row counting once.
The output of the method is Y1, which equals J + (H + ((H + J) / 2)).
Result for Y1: 45.6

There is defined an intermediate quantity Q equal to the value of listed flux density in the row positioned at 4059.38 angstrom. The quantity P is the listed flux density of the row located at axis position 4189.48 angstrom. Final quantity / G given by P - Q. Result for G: 0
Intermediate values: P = 15.8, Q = 16.2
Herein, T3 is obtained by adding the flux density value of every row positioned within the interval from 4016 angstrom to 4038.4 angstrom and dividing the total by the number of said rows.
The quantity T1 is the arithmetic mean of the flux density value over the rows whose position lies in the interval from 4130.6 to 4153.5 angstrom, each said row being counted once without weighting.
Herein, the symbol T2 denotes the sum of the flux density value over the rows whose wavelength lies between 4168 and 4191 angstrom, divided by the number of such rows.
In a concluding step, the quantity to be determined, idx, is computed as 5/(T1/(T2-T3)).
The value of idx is -0.5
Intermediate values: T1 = 15.4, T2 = 14.0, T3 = 15.4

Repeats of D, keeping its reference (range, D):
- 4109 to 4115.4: 4113.01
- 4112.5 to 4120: 4113.01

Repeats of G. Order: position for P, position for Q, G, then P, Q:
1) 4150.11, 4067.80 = 2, 17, 15.2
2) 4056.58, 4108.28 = 3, 16.9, 13.7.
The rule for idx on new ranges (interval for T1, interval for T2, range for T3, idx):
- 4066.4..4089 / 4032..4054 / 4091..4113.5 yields 0.8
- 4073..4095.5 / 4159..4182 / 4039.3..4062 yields -0.4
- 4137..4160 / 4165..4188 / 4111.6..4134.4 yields -0.2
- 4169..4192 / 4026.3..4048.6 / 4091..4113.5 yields 0.6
